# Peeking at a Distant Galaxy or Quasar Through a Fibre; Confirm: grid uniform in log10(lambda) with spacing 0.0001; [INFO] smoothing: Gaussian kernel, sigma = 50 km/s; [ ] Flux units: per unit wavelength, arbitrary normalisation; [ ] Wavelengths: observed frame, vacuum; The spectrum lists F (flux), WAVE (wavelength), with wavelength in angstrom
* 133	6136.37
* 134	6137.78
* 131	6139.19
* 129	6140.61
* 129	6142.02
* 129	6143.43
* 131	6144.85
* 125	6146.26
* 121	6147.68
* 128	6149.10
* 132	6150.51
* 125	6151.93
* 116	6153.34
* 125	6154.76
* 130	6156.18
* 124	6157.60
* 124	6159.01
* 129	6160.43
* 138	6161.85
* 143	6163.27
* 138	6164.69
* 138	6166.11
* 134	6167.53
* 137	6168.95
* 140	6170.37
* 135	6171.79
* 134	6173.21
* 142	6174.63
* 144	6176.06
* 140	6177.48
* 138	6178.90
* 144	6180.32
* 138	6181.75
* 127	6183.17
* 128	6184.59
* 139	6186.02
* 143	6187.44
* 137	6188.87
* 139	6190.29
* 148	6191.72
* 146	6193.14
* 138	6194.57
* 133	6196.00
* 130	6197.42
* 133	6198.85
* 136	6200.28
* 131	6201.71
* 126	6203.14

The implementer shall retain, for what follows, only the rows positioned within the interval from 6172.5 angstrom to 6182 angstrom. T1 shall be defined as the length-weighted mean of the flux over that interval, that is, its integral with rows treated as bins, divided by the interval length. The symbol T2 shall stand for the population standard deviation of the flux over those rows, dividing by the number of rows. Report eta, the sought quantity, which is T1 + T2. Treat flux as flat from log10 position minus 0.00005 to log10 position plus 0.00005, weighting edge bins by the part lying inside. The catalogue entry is 143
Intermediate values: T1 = 140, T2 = 3.4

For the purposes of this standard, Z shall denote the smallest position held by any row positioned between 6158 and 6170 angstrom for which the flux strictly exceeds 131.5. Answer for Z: 6161.85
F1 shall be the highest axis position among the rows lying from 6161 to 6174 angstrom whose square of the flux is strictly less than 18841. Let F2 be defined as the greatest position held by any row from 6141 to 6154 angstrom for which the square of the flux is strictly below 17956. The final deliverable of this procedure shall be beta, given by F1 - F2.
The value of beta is 19.9 angstrom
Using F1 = 6173.21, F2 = 6153.34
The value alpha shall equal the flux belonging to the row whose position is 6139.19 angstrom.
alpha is 131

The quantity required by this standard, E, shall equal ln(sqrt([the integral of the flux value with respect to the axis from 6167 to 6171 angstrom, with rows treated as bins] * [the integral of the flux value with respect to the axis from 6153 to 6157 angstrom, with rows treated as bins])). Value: 6.26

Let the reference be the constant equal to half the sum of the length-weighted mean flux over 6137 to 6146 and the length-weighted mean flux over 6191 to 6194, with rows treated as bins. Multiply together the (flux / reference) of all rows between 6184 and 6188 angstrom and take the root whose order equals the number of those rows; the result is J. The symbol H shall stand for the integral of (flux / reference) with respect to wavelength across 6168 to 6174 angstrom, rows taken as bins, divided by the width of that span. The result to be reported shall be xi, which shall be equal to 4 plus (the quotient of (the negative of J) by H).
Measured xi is 3.00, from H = 0.99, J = 0.99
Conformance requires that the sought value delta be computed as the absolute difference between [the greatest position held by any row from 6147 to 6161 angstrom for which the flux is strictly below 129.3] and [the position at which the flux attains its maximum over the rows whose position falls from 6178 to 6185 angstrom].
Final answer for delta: 19.9 angstrom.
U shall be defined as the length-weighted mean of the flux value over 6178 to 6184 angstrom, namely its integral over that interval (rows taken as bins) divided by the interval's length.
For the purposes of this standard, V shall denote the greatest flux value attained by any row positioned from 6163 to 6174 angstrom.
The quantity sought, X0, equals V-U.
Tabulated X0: 6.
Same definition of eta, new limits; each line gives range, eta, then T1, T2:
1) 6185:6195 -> 145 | 141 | 4.0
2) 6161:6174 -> 140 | 137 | 2.8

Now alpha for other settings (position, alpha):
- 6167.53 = 134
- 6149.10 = 128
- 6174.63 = 142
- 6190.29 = 139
